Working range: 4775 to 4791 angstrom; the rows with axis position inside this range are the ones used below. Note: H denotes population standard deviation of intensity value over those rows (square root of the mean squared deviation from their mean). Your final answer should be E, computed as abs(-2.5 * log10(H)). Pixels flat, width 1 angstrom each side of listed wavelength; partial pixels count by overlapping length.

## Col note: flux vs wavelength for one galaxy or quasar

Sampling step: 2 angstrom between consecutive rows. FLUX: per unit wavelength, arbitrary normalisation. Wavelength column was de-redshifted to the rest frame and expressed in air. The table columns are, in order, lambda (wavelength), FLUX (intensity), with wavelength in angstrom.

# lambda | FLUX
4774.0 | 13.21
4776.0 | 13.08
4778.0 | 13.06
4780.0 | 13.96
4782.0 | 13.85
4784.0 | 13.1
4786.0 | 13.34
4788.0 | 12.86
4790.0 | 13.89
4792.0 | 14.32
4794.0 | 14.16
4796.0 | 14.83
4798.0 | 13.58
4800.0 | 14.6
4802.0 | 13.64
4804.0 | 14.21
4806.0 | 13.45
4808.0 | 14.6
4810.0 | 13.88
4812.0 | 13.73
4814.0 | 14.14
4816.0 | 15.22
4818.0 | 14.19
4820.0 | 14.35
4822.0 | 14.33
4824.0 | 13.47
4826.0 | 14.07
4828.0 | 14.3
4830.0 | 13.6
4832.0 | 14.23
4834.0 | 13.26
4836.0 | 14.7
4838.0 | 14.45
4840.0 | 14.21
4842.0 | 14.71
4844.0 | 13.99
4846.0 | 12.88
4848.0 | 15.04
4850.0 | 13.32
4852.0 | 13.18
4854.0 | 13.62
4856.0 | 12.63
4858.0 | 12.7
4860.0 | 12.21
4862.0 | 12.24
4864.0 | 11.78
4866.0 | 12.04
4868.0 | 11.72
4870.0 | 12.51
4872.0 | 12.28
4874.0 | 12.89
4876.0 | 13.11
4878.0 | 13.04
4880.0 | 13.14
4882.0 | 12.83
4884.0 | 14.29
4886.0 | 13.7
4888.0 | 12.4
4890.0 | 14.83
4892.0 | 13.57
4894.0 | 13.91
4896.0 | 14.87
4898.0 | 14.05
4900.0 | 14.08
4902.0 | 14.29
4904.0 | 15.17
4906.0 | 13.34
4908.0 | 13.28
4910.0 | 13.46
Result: 0.96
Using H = 0.41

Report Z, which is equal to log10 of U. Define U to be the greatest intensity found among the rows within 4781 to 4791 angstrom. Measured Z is 1.143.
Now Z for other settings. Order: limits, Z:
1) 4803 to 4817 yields 1.182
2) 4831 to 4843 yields 1.168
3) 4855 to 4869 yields 1.104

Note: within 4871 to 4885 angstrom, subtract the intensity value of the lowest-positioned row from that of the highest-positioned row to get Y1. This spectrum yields 2.0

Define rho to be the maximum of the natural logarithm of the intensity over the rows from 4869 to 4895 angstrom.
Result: 2.70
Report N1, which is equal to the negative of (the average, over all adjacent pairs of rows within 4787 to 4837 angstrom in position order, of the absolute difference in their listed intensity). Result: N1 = -0.71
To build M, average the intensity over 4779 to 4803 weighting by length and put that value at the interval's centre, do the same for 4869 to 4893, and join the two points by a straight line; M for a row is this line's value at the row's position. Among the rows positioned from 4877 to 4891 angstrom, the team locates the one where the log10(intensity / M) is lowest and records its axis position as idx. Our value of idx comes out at 4888.0 angstrom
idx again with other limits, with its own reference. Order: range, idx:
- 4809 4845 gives 4834.0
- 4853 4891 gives 4868.0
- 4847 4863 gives 4860.0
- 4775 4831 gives 4788.0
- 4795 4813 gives 4806.0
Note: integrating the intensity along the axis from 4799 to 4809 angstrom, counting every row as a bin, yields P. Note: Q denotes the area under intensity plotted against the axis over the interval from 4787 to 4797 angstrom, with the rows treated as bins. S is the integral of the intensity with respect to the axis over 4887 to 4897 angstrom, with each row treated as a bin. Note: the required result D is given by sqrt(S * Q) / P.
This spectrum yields 0.99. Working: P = 141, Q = 140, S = 139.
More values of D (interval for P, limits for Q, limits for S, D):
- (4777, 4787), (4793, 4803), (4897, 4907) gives 1.05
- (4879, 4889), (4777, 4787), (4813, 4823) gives 1.05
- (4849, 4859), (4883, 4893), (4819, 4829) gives 1.06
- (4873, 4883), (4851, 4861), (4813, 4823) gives 1.05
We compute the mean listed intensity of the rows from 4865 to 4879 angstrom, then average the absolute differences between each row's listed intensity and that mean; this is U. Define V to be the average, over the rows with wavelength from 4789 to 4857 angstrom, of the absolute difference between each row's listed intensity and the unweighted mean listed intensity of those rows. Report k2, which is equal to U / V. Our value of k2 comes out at 0.9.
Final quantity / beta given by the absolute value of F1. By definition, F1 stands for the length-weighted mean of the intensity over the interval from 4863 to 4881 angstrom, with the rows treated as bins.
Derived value 12.5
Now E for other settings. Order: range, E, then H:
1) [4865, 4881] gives 0.75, 0.50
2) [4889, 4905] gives 0.72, 0.52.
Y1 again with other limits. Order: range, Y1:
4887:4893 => 1.2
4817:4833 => 0.0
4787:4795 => 1.3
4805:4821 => 0.9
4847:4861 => -2.8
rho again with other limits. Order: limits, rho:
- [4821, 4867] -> 2.71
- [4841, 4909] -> 2.72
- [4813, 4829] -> 2.72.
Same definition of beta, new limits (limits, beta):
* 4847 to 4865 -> 13.0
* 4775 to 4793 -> 13.5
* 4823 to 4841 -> 14.0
